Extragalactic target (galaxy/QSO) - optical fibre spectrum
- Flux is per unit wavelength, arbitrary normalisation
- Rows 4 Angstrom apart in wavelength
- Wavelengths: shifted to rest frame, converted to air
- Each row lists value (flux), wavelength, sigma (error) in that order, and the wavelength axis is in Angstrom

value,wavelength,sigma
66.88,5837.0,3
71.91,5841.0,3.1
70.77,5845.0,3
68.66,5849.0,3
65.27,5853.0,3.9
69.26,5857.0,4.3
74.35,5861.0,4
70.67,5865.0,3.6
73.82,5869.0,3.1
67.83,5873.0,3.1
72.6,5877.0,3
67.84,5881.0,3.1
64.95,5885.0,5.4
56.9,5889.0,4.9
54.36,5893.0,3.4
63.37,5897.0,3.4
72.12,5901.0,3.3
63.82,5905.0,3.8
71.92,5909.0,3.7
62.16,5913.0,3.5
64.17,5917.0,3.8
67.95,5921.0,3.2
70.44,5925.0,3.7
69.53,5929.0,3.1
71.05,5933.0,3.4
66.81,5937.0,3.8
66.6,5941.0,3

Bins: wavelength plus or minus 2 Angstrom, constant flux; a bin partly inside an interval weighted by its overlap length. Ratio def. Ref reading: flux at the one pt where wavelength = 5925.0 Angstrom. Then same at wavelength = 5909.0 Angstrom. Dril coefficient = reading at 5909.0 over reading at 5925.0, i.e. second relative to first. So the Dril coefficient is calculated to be 1.02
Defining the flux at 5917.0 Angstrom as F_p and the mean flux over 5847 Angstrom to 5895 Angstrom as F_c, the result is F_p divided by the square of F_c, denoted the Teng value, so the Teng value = 0.0142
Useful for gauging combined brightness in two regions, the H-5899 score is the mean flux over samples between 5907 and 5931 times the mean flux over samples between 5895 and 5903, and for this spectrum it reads 4586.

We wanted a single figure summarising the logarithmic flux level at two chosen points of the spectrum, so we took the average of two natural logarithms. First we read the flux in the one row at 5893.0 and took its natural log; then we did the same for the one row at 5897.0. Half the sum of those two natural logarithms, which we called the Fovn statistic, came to 4.07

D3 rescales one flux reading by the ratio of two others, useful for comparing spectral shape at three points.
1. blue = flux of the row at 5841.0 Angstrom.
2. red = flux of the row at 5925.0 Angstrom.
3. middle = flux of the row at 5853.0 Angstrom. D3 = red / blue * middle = 64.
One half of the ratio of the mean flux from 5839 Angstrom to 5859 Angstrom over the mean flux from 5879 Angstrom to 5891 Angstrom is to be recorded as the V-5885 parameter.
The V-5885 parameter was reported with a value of 0.55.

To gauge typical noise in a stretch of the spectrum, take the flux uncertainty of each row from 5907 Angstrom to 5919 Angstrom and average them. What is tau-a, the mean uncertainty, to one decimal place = 3.7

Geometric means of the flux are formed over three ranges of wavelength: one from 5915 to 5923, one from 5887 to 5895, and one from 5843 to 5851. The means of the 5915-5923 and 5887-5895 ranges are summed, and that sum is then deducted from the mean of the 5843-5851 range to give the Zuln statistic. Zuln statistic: -52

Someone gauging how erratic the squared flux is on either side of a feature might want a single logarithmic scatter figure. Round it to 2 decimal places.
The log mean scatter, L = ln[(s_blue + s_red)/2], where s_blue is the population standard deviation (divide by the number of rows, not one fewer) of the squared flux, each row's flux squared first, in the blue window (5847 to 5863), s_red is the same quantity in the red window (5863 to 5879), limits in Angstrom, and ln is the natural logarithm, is 5.96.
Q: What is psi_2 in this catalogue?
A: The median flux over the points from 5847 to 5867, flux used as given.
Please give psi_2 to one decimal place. 69.3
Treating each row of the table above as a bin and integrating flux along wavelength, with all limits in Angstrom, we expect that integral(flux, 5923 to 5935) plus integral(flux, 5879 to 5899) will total 2074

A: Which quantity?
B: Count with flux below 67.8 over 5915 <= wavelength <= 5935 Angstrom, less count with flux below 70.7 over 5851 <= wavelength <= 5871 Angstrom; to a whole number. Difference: -2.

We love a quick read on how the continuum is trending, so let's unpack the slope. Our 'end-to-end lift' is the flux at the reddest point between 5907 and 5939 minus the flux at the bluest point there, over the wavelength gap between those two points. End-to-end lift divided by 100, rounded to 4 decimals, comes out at -0.0018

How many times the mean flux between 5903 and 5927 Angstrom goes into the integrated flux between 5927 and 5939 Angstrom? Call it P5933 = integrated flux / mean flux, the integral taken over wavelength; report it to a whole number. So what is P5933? 12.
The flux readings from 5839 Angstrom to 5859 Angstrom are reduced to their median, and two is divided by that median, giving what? 0.0289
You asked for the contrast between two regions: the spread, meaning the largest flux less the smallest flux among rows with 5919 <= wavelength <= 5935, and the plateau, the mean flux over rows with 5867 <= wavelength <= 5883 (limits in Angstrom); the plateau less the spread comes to 67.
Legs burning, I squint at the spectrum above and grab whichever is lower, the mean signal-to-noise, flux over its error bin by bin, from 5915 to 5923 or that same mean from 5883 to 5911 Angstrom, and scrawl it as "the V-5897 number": 16.6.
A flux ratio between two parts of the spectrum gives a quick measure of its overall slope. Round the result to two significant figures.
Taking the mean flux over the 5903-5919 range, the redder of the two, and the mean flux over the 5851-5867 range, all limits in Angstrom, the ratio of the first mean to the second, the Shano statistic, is 0.94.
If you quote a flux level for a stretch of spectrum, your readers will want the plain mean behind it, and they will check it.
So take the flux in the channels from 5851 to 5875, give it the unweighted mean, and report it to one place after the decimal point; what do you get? 70.2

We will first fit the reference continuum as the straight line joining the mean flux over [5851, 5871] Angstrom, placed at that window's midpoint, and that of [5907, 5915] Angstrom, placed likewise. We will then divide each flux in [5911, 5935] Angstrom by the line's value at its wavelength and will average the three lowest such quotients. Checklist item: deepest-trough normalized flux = 0.972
